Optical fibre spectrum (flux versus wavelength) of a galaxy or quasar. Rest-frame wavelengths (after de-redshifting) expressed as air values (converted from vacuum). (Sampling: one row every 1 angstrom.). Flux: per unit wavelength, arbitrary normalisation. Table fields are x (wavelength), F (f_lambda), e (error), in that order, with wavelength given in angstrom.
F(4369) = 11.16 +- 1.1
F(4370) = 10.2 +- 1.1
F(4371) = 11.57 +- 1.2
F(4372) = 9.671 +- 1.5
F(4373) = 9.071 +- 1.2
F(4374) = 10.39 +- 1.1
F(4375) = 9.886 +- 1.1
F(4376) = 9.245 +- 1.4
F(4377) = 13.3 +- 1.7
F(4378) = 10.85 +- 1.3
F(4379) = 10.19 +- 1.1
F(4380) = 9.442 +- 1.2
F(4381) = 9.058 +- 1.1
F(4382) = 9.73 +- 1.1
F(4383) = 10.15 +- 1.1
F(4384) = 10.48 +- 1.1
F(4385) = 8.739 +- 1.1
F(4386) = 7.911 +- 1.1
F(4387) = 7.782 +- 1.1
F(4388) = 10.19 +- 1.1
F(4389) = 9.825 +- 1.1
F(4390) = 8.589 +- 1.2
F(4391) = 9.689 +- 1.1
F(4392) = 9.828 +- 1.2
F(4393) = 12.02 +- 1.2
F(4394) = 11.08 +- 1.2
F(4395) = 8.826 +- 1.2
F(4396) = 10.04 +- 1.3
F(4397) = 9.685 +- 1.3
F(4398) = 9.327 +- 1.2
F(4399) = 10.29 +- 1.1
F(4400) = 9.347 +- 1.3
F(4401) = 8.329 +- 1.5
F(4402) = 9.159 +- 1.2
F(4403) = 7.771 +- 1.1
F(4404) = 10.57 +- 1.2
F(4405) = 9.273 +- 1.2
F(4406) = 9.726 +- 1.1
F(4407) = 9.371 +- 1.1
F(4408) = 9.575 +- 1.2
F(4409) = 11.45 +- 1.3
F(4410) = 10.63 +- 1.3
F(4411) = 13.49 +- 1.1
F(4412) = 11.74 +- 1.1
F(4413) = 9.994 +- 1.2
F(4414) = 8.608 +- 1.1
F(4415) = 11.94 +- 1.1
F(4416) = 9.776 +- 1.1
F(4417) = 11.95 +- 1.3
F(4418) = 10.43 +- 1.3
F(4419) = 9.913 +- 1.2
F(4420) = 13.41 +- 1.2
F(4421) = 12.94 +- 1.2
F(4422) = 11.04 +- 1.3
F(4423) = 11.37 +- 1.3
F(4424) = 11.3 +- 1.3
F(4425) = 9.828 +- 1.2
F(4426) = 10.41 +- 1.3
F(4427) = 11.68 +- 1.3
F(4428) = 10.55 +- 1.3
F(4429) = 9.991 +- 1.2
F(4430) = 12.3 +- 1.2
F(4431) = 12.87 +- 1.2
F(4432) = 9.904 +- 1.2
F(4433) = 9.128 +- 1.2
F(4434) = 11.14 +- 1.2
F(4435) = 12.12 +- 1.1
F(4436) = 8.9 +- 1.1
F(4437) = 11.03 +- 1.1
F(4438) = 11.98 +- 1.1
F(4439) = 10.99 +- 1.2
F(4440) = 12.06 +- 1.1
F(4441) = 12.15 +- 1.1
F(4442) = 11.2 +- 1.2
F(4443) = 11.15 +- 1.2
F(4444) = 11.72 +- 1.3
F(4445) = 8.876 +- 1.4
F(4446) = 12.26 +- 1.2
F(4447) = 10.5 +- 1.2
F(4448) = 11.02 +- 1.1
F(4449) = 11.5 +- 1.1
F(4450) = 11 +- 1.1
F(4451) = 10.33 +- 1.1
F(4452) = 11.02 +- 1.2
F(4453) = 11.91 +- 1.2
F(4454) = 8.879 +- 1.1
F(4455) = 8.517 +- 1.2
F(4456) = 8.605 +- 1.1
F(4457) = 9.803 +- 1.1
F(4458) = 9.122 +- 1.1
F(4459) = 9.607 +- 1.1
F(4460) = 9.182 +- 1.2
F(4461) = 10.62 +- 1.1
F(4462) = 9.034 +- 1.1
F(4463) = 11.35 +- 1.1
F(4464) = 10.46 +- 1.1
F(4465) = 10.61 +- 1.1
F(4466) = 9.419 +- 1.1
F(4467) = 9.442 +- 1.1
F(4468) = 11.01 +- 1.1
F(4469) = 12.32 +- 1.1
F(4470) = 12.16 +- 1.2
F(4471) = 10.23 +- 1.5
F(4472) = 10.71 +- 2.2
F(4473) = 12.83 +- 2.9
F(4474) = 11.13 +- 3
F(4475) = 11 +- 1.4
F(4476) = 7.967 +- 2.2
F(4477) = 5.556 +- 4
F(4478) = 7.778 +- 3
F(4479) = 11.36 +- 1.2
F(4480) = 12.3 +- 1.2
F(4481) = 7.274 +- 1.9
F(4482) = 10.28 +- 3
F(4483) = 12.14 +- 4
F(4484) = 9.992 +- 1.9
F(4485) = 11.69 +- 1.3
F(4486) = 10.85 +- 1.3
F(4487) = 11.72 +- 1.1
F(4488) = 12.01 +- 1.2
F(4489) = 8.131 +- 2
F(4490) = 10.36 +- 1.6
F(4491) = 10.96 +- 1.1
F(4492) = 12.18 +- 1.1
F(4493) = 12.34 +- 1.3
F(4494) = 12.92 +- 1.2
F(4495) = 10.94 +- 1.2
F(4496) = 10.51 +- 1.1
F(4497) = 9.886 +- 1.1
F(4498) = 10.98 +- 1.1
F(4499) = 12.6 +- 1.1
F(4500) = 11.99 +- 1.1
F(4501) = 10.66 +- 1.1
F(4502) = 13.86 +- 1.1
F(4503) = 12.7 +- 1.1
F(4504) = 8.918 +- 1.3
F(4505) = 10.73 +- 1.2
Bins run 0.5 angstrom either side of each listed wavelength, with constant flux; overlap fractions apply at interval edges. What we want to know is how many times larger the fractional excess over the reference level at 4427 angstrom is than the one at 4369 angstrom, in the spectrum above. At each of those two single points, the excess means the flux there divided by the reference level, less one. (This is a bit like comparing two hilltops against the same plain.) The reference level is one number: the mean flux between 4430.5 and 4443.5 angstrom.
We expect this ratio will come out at 16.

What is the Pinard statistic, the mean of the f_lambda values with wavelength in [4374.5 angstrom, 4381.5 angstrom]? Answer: 10.3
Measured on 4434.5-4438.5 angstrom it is 11.0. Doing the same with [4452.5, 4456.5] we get 9.5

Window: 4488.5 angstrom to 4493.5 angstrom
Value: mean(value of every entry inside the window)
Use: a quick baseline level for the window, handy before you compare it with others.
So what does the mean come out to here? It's 10.8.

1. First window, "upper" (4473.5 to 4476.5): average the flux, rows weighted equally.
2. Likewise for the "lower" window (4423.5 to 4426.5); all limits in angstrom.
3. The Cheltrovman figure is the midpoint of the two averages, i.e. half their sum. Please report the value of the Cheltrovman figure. 10.3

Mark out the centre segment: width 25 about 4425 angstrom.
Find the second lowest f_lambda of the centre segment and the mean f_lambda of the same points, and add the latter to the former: 19.8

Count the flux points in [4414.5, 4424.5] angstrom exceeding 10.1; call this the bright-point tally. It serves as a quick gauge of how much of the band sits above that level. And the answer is 8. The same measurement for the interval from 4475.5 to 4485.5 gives 5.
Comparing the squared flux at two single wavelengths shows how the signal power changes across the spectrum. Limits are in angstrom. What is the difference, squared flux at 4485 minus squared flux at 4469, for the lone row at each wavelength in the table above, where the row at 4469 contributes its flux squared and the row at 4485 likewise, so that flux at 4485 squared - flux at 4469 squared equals -15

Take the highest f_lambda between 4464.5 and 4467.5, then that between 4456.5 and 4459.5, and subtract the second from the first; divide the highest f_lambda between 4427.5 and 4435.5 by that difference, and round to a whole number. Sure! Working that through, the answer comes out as 16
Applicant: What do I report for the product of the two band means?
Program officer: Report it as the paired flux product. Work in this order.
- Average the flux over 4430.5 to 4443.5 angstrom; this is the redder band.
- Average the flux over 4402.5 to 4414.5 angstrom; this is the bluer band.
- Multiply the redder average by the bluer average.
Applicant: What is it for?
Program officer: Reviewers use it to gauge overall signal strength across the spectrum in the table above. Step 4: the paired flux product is 113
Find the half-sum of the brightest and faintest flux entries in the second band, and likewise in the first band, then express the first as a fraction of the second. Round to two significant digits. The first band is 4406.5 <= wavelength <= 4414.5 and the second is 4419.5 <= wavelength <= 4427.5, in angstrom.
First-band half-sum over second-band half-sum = 0.95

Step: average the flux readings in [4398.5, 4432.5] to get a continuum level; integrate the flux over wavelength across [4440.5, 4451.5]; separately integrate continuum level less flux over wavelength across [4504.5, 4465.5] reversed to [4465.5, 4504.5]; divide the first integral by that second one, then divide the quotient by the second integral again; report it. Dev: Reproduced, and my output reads 2.41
